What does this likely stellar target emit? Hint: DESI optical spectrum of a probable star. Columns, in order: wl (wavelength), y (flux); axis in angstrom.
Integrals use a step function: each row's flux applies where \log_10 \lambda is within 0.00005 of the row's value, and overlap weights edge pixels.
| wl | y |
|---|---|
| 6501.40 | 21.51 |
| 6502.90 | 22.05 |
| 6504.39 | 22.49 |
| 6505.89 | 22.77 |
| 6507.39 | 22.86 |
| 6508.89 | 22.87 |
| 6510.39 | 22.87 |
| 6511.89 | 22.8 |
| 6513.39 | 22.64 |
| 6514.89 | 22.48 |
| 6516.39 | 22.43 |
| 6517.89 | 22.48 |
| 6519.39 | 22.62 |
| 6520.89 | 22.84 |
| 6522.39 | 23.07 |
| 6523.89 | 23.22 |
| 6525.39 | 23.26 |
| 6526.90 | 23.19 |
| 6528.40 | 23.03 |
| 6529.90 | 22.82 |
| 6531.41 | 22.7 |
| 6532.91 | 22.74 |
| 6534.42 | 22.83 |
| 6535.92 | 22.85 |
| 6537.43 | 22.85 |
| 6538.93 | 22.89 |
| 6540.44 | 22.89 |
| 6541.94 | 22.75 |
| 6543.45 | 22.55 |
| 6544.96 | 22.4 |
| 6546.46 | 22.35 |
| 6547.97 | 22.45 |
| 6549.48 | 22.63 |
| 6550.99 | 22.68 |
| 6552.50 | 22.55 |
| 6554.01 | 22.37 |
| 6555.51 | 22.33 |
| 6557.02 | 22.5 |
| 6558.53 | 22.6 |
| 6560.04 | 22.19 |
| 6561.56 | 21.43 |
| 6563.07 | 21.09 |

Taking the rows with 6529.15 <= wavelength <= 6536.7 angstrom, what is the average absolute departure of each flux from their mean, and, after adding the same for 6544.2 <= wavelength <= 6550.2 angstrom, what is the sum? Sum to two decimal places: 0.14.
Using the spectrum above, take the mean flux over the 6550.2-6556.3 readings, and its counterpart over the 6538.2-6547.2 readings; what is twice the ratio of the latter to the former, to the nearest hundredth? 2.01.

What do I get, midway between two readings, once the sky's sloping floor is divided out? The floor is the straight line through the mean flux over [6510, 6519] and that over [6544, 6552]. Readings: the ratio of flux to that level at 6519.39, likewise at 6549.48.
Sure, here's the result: 1.00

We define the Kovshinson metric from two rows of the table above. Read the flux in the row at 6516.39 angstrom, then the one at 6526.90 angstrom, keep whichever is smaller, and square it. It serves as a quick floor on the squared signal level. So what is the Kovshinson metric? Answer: 503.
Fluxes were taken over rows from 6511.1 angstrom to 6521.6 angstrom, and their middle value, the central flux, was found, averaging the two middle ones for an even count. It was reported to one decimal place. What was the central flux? 22.6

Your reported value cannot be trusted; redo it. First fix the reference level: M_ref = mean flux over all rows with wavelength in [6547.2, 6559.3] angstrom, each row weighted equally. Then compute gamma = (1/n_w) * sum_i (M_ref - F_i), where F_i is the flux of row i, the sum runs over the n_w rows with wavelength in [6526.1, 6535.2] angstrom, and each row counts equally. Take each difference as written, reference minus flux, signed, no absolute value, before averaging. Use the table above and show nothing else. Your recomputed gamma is -0.37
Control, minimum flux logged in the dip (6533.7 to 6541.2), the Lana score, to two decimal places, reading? 22.83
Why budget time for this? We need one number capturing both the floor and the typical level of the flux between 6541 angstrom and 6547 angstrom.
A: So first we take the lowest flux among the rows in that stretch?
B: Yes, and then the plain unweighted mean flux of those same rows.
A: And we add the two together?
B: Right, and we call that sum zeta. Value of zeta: 44.9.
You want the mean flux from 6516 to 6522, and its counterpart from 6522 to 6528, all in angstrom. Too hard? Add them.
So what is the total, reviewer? 45.8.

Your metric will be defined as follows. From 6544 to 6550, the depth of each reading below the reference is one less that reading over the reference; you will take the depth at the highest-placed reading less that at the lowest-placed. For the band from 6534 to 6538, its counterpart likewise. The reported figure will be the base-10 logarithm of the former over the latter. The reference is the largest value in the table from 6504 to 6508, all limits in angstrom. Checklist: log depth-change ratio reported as 1.1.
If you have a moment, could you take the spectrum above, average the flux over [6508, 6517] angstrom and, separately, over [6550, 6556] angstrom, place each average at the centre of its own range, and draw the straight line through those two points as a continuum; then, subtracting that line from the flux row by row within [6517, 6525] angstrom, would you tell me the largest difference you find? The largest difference 0.59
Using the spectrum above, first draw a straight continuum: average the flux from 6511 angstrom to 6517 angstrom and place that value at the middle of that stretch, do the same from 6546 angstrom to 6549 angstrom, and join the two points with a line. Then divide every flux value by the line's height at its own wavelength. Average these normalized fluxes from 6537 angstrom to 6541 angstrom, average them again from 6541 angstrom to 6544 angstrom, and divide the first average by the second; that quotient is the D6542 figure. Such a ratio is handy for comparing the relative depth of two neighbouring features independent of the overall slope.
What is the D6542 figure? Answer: 1.01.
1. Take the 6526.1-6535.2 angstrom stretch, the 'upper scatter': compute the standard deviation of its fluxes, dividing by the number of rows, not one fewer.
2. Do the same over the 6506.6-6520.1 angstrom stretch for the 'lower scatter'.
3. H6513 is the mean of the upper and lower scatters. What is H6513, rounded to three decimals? 0.172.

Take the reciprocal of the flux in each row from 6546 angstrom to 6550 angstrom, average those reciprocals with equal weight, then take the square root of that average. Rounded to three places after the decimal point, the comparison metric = 0.211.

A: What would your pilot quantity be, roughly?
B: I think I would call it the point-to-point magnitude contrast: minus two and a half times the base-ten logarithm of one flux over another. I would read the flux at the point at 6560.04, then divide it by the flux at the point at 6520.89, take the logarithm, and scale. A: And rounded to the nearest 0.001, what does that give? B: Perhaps 0.031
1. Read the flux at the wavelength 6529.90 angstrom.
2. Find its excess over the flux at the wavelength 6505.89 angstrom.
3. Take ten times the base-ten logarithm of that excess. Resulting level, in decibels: -13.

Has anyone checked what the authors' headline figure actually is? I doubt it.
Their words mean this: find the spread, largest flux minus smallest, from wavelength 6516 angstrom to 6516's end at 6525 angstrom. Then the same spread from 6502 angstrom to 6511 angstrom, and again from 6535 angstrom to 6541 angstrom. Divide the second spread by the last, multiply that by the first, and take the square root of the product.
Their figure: 4.0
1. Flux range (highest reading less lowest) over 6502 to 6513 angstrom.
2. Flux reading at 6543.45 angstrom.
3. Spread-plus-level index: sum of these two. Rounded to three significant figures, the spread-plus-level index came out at 23.4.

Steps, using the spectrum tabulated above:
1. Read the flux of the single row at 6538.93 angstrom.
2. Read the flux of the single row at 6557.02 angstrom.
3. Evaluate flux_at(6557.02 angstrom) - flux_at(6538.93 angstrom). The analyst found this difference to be -0.39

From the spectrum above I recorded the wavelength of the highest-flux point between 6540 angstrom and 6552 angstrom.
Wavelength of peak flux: 6540.44 angstrom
